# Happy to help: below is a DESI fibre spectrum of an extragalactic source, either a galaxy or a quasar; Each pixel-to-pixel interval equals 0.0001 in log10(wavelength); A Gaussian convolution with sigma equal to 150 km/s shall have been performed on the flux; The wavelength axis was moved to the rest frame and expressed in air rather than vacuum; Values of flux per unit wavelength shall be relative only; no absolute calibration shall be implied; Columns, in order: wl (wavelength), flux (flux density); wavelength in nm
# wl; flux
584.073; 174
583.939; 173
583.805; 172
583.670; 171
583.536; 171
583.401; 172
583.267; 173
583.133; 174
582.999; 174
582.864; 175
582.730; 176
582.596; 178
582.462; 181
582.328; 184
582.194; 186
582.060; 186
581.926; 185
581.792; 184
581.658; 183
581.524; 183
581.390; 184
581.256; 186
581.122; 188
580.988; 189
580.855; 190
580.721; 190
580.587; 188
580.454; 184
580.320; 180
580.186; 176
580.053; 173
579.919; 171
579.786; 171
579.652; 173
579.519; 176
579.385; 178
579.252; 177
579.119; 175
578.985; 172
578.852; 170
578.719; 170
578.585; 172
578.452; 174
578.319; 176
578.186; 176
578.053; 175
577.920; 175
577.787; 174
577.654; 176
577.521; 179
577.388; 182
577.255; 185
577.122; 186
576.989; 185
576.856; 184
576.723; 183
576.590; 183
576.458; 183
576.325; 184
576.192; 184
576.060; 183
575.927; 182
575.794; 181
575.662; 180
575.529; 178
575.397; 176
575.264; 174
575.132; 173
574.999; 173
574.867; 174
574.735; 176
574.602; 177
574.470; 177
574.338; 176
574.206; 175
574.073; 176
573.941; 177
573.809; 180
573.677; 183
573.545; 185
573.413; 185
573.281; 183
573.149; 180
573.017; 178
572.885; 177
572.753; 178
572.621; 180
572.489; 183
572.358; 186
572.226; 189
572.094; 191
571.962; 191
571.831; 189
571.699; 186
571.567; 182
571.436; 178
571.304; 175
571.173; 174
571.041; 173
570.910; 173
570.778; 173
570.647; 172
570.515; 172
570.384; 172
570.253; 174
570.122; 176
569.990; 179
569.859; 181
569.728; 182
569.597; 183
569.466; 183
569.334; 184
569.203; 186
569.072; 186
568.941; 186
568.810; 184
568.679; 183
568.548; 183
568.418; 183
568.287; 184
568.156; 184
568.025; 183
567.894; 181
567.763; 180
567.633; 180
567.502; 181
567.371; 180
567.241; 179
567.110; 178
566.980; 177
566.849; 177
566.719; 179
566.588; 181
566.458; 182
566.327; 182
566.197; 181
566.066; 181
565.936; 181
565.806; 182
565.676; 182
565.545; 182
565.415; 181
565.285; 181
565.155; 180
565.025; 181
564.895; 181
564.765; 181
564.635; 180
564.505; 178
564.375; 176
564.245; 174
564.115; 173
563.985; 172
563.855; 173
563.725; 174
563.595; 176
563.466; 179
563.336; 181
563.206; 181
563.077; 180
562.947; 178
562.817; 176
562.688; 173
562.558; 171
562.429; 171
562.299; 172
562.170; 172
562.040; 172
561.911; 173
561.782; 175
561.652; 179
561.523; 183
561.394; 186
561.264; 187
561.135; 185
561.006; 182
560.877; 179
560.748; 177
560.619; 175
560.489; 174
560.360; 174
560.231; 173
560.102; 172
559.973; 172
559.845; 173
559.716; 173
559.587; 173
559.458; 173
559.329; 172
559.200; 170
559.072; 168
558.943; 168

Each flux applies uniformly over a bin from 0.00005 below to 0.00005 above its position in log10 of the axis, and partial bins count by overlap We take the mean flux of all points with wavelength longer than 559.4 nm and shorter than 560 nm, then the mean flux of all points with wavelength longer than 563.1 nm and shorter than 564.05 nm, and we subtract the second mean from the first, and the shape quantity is -3.8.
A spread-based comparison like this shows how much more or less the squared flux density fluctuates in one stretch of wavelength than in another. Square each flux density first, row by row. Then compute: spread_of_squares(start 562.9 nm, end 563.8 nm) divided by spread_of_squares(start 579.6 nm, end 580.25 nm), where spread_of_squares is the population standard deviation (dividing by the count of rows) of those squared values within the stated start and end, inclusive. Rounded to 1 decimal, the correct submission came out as 1.4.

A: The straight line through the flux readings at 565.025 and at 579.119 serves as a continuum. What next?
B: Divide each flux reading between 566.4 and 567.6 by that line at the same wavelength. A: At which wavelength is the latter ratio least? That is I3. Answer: 566.849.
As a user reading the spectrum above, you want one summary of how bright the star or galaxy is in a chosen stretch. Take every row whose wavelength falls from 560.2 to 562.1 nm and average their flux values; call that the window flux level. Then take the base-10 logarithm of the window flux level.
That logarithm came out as 2.25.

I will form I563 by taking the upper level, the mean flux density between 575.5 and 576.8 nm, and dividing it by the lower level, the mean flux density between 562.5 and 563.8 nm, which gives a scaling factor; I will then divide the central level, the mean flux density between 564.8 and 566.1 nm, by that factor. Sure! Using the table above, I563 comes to 176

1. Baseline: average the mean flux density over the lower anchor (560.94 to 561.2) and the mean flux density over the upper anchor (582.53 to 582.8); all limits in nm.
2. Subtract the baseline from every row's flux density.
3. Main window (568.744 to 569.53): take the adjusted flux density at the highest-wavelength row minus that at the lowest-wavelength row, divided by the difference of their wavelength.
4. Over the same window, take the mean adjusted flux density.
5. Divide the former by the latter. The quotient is 0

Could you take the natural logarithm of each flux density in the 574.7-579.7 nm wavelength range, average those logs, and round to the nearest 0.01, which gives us 5.18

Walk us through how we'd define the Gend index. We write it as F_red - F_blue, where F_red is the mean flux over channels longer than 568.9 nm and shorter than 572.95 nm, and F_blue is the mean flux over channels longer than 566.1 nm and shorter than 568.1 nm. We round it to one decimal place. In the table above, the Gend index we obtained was 0.4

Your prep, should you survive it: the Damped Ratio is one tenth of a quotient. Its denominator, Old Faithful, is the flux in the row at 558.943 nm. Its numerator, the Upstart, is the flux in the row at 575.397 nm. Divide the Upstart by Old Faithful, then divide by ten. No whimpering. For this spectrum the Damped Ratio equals 0.1048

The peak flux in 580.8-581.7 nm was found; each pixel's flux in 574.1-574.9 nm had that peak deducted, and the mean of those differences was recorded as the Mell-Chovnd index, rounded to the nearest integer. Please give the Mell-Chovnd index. -14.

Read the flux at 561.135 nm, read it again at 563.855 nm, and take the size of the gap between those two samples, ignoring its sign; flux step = 12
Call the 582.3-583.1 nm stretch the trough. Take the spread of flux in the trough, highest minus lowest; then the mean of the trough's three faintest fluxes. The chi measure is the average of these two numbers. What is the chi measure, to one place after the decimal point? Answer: 92.5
